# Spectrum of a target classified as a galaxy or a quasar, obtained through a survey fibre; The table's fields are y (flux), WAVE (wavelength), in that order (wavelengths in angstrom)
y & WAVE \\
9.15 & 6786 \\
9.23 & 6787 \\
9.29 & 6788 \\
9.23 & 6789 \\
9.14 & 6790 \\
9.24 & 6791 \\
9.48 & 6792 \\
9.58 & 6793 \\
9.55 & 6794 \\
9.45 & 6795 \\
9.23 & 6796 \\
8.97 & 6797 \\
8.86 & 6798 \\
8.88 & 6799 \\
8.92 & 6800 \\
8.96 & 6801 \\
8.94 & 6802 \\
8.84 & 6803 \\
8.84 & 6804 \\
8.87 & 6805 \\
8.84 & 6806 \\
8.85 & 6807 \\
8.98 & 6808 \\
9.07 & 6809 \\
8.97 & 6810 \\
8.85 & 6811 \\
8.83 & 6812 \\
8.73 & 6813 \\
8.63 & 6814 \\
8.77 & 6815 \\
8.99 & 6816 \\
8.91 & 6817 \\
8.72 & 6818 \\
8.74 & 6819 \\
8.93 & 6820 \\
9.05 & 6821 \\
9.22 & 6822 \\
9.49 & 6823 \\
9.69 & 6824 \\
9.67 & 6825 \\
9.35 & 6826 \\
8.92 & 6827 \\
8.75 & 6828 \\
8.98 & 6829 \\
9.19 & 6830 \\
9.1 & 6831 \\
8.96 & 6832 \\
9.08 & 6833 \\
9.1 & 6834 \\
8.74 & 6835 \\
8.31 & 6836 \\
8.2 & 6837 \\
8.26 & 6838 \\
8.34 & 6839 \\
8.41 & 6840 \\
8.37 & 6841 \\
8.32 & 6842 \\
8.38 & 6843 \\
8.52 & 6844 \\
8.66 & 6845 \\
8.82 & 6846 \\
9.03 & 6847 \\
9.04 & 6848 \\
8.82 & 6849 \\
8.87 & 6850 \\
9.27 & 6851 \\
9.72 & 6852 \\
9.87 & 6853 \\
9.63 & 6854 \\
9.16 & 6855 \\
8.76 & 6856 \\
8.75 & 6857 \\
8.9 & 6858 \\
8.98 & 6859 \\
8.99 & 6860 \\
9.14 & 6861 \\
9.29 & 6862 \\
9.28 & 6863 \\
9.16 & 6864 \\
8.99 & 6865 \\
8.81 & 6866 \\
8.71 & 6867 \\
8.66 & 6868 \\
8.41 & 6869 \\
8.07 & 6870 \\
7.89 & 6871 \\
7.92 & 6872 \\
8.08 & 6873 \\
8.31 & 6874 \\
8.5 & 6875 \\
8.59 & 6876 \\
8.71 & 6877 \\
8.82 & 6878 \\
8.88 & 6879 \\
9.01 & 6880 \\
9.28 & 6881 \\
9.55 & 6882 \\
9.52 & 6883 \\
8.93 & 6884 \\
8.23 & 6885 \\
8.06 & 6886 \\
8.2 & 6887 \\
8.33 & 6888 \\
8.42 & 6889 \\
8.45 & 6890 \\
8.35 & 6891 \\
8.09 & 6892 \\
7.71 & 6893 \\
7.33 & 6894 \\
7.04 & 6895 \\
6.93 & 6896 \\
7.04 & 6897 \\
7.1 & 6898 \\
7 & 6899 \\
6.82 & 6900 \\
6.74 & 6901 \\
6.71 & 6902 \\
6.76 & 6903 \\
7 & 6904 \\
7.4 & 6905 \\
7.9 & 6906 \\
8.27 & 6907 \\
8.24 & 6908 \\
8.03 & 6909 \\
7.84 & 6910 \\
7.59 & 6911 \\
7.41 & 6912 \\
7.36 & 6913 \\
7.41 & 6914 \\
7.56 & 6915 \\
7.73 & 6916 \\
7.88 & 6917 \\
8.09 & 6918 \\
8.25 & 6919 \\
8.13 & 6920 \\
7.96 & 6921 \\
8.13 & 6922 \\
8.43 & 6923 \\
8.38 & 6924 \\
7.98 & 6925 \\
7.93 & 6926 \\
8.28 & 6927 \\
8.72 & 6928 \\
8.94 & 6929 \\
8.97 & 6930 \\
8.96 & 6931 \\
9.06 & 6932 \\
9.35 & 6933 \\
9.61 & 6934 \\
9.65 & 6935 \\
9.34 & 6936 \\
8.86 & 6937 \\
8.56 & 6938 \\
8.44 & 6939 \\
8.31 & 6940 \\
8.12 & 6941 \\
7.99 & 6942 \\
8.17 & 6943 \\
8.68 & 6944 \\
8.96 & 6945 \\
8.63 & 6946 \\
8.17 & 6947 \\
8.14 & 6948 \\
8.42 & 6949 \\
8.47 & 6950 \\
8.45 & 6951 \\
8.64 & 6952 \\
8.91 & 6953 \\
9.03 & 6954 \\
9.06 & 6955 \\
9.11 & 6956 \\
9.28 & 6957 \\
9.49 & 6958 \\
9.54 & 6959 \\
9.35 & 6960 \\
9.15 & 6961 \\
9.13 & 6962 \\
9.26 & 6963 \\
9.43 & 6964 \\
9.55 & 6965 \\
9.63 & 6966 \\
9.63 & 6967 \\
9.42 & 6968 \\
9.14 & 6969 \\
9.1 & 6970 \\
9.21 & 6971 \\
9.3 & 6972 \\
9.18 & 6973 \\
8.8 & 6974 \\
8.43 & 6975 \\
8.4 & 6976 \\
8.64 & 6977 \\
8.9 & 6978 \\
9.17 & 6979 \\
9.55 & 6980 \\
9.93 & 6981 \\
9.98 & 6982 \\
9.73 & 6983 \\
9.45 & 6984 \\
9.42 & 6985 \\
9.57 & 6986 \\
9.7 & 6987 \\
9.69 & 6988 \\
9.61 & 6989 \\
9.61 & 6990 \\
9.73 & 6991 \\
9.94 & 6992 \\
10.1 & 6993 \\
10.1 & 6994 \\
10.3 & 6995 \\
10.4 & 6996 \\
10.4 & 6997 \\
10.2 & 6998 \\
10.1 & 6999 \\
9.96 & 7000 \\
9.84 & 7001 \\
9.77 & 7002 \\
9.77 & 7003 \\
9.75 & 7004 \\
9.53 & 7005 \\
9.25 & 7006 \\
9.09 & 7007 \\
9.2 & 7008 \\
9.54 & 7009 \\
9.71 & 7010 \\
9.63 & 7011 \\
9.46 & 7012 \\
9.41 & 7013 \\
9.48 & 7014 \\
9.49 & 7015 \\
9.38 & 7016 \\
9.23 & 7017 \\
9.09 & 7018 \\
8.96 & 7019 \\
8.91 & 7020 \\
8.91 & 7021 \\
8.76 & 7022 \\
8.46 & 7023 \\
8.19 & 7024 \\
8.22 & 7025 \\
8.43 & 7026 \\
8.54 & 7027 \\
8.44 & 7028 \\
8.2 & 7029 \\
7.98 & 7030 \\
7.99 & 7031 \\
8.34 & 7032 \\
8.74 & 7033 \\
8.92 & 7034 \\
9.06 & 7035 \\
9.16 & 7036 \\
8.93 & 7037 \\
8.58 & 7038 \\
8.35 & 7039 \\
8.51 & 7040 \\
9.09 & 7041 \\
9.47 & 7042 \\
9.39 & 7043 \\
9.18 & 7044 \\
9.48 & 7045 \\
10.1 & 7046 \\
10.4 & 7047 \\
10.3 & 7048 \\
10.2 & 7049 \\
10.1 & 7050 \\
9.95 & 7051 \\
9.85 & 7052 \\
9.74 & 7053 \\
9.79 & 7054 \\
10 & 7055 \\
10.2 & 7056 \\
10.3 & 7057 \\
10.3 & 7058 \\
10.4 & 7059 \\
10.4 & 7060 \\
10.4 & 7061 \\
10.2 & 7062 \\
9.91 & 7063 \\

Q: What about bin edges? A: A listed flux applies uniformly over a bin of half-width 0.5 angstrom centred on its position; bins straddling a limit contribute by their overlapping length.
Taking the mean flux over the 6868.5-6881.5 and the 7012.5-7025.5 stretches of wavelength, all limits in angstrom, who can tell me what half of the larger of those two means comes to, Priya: 4.48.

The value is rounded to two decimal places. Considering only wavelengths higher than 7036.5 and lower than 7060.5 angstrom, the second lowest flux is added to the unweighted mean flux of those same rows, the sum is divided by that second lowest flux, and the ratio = 2.14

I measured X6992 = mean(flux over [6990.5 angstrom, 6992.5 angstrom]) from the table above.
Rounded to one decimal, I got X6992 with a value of 9.8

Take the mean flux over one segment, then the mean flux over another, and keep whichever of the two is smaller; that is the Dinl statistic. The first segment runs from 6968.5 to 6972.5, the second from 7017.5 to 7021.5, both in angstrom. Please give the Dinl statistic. 9.0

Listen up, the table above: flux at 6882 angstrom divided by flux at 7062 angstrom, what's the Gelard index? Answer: 0.94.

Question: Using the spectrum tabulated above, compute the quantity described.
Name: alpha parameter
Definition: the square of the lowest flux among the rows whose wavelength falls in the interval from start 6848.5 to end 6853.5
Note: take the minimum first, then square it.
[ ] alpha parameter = 78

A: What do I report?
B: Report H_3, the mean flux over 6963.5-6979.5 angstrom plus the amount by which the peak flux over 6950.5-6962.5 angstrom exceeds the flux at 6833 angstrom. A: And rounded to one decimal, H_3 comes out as 9.6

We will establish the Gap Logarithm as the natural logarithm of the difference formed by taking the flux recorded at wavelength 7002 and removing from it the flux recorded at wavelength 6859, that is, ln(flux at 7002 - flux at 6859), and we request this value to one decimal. -0.2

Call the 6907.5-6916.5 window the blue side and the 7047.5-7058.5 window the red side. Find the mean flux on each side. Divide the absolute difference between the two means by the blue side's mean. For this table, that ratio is 0.31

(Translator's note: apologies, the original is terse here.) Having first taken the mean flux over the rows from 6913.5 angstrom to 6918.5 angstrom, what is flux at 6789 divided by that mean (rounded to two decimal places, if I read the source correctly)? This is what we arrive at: 1.19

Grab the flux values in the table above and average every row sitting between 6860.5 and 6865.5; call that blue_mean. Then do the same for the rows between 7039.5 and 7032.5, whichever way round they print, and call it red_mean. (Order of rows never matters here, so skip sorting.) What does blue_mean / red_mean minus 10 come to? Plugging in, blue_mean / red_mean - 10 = -8.960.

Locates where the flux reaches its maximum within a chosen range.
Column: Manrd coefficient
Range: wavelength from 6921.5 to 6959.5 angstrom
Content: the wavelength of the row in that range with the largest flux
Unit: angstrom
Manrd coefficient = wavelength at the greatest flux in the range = 6935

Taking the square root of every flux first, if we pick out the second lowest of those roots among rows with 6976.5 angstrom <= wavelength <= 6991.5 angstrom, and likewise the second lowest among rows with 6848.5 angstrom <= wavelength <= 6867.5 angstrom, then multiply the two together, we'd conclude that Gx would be 8.8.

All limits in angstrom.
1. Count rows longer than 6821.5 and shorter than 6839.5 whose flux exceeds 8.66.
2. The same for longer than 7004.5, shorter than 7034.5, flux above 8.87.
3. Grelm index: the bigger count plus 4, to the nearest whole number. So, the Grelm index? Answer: 22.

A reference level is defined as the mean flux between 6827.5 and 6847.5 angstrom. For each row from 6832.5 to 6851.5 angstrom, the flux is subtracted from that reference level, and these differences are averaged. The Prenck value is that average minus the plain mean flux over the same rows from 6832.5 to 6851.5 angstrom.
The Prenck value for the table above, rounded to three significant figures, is -8.64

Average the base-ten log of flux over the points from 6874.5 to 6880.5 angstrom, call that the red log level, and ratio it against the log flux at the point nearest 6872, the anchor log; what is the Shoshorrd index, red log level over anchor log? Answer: 1.05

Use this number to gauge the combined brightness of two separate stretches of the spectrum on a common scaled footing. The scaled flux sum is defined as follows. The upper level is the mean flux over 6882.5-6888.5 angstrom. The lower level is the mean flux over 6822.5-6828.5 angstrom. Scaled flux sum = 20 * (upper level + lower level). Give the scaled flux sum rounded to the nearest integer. 357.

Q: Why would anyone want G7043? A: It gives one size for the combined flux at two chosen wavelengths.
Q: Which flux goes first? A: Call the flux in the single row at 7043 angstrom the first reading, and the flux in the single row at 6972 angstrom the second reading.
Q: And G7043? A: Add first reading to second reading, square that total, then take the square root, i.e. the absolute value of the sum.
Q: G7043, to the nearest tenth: 18.7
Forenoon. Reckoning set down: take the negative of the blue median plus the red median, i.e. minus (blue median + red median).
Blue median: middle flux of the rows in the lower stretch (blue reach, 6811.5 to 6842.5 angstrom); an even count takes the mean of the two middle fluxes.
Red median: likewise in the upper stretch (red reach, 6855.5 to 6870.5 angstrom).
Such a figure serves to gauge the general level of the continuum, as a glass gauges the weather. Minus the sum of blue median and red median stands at -17.8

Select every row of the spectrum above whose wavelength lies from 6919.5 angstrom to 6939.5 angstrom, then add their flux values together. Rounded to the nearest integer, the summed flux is 174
